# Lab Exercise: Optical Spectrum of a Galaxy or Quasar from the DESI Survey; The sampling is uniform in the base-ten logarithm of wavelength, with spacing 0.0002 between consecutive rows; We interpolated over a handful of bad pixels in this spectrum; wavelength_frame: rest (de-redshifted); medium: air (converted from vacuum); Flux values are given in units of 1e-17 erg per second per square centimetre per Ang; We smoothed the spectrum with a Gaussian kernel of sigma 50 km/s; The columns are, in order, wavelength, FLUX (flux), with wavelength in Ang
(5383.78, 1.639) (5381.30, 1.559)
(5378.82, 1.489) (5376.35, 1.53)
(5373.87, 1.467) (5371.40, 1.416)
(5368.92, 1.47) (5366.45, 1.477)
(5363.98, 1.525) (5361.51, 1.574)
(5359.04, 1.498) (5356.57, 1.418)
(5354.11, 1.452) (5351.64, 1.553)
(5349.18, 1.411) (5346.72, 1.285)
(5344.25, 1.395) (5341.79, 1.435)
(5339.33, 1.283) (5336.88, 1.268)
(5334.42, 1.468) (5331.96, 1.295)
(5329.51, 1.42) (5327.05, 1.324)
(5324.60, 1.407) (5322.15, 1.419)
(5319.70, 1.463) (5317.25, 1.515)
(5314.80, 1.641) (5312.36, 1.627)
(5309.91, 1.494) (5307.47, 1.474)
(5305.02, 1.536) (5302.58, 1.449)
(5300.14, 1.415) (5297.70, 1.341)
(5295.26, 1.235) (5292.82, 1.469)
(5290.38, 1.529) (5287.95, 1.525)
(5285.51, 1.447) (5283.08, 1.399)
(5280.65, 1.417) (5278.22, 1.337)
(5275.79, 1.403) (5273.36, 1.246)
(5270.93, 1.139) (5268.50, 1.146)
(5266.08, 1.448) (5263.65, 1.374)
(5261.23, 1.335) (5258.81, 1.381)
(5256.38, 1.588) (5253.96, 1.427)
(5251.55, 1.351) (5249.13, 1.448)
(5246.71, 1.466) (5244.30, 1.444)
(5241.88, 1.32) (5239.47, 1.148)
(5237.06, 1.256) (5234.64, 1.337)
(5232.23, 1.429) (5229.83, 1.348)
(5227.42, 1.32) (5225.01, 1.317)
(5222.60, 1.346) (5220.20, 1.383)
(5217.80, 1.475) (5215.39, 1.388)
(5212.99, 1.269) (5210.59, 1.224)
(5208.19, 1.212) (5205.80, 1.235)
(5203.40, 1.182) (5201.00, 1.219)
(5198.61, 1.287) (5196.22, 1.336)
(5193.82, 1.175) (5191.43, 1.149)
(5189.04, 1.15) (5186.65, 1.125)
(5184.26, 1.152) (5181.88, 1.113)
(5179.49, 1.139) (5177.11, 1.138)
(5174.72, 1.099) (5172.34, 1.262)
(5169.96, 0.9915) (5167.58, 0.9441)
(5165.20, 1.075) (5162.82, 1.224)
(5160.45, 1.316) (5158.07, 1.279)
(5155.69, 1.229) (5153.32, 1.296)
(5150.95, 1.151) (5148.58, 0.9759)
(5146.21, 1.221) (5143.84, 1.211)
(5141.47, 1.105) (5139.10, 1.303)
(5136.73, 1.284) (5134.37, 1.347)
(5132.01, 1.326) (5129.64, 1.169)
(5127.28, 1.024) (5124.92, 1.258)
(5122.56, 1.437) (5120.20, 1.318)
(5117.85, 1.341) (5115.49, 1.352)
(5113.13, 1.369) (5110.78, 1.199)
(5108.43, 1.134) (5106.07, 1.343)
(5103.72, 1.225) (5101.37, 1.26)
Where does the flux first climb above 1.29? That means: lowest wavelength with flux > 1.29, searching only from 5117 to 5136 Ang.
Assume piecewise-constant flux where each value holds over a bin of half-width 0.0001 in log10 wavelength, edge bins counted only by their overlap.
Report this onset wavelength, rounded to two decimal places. 5117.85 Ang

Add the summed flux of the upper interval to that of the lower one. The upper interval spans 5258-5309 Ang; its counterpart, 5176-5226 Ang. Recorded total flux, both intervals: 55.1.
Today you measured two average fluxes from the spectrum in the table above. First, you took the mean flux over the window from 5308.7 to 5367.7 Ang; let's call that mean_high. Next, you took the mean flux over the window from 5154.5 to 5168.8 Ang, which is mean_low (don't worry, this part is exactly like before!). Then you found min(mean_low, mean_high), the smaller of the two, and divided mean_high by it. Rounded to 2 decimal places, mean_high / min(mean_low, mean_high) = 1.23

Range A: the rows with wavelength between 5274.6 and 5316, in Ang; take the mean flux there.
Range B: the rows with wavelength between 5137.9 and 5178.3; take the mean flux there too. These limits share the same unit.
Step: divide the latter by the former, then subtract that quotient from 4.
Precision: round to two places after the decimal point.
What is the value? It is 3.20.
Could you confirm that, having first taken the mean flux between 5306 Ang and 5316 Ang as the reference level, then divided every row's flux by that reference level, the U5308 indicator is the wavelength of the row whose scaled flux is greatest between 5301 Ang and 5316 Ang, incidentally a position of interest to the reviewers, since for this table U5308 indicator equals 5314.80 Ang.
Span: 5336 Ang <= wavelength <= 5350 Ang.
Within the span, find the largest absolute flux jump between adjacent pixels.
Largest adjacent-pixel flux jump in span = 0.152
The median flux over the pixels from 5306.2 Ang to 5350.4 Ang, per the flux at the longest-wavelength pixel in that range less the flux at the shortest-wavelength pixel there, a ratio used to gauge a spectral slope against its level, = -23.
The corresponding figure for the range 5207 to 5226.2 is 13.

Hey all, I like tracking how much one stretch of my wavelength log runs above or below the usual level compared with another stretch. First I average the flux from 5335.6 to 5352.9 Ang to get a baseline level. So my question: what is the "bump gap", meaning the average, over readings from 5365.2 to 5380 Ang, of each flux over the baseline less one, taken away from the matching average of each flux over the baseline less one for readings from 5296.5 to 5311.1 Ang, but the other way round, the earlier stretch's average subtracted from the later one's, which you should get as 0.017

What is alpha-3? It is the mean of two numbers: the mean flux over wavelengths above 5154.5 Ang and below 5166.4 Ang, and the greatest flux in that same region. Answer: 1.27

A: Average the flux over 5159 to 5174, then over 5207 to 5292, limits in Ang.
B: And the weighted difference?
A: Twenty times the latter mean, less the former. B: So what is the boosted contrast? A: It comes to 26.1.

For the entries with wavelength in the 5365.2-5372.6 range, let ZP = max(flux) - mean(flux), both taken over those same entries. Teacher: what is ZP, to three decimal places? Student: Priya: 0.023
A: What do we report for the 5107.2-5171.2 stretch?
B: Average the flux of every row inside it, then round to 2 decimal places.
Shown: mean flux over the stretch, 1.22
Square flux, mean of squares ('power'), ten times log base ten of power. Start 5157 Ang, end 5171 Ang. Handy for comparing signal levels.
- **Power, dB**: 1.19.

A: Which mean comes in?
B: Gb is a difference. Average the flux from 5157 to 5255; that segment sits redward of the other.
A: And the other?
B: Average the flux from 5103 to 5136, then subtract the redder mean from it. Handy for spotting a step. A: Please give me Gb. 0.02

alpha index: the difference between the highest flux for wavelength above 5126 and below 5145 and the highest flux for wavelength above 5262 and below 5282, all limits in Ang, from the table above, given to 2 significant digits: -0.10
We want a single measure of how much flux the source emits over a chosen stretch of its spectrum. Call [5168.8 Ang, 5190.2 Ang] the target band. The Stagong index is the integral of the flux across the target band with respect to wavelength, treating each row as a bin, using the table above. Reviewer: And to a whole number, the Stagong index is 24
